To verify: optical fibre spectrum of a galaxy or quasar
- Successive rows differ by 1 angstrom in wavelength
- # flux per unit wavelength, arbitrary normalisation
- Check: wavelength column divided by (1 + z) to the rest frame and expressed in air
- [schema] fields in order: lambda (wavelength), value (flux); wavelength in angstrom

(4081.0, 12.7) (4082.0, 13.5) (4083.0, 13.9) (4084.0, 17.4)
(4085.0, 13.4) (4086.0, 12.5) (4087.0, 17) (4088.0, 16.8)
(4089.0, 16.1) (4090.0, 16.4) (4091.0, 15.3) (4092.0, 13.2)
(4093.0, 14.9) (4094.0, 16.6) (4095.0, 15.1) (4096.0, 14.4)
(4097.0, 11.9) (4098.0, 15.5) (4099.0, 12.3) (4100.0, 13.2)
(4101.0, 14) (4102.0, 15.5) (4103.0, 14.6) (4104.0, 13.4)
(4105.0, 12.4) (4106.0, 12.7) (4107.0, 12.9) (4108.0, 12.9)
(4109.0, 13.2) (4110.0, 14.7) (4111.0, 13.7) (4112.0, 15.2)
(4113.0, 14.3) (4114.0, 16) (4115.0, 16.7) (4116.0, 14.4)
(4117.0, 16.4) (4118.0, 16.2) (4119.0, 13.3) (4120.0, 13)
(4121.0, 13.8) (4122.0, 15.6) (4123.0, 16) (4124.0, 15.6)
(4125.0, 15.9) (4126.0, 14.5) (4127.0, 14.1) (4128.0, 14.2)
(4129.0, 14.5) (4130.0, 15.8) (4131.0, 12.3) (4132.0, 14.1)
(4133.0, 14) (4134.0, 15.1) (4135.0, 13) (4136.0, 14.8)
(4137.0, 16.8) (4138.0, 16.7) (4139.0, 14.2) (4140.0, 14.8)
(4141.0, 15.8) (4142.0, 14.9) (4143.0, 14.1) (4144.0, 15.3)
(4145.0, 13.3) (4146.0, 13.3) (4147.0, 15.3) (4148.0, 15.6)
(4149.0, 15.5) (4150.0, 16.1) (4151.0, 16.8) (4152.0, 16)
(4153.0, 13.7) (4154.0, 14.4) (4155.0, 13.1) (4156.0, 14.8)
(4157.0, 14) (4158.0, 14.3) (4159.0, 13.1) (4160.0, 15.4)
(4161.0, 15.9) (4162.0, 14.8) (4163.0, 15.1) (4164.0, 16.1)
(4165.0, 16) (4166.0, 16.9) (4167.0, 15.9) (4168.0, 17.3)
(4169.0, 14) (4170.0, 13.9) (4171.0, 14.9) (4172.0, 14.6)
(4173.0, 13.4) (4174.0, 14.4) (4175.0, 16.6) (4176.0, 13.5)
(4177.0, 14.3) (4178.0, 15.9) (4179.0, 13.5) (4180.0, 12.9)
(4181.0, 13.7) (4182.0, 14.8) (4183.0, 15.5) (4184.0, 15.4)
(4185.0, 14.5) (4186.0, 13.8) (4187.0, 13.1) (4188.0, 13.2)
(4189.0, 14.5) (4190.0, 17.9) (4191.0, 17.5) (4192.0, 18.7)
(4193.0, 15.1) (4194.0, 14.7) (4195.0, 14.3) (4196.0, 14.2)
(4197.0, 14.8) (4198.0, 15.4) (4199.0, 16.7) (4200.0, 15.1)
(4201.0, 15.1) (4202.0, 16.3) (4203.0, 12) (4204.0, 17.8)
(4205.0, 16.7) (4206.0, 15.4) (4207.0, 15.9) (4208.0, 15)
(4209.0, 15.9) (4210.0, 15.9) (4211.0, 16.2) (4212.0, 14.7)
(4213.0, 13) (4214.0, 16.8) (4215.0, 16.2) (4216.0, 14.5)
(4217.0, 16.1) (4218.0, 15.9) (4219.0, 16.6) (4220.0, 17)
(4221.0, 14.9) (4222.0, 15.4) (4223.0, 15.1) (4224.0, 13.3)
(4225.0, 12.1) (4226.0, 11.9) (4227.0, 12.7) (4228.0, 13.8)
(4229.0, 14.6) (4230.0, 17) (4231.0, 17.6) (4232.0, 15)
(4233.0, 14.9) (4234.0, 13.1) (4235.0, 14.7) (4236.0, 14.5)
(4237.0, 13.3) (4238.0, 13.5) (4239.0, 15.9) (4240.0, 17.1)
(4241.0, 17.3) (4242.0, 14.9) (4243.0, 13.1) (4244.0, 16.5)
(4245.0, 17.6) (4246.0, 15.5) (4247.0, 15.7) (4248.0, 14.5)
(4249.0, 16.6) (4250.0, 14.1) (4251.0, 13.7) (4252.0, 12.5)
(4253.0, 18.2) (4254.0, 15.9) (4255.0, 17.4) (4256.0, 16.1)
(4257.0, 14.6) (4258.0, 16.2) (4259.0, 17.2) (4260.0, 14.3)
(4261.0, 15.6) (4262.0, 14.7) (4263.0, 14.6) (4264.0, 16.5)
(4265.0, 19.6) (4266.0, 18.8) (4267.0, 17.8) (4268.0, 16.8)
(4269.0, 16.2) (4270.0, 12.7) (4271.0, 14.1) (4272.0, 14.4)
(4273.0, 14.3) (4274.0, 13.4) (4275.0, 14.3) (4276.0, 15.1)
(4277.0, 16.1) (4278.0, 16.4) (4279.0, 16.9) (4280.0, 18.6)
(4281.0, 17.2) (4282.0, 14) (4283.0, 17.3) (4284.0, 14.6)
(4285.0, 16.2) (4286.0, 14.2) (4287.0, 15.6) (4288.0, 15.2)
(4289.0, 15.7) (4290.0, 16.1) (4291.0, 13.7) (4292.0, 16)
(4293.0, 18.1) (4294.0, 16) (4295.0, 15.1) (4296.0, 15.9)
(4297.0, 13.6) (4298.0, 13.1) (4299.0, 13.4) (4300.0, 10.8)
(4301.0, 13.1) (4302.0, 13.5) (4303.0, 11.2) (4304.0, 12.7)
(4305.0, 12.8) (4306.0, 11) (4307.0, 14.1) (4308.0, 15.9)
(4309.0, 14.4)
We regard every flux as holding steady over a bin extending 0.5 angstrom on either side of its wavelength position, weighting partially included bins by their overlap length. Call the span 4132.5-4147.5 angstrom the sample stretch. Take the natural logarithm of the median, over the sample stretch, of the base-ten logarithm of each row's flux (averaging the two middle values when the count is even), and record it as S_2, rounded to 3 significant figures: 0.157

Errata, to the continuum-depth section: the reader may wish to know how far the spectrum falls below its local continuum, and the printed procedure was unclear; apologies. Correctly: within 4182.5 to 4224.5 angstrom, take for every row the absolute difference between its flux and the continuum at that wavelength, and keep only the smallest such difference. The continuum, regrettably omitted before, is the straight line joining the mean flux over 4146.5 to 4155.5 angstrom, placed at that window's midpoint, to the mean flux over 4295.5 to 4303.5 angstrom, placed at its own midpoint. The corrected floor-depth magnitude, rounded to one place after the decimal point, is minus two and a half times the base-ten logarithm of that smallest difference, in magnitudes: 2.2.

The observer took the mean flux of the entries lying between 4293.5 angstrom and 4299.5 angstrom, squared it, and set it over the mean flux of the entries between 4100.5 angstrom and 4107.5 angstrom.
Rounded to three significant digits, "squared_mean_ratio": 15.4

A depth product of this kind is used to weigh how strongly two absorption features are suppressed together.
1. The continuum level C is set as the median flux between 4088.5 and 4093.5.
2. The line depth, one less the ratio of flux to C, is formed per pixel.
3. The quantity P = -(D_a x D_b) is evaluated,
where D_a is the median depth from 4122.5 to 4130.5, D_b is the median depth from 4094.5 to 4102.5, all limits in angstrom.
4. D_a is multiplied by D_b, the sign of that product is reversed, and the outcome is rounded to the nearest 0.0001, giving -0.0012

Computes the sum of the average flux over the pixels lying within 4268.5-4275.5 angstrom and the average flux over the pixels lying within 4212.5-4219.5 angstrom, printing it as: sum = 29.8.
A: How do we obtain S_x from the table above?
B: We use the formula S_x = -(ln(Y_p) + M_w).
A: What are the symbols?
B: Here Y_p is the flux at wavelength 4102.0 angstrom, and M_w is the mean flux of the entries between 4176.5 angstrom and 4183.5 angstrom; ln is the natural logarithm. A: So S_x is -17.1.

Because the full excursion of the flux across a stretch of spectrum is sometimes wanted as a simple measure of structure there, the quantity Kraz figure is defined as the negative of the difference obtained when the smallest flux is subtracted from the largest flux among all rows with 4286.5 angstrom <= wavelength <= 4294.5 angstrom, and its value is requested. -4.4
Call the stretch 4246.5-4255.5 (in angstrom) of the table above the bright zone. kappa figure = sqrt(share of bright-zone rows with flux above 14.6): 0.75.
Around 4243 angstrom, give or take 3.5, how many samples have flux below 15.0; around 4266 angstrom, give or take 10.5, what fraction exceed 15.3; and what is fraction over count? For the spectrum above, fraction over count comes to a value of 0.24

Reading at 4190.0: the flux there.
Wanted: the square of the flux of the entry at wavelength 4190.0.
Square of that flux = 320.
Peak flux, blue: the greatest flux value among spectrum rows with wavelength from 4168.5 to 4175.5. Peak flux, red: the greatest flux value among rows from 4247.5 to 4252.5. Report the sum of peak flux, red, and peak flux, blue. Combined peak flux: 33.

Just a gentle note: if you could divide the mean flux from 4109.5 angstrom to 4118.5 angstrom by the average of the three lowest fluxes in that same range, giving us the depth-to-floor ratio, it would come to 1.08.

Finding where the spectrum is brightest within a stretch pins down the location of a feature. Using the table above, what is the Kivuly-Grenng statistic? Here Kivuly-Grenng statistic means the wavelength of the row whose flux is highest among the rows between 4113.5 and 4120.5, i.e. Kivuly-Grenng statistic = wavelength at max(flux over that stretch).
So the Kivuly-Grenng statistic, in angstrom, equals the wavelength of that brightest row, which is 4115.0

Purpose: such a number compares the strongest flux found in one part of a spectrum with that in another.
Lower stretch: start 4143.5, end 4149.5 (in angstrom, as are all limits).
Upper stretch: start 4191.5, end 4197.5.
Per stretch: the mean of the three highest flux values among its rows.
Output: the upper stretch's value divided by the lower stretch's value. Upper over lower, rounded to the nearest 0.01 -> 1.05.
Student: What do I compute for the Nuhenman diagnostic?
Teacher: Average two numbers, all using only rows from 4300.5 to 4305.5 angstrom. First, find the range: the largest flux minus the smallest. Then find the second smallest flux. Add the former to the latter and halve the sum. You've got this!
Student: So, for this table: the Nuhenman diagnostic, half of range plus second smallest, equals 7.5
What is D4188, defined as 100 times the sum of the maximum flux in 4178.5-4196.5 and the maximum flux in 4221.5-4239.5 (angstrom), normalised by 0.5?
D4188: 7260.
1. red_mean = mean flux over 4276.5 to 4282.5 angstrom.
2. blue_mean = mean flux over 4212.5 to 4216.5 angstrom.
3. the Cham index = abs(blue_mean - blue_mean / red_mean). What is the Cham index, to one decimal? 14.2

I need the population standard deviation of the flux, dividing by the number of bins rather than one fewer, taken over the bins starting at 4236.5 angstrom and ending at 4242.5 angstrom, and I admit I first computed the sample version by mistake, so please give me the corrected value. 1.6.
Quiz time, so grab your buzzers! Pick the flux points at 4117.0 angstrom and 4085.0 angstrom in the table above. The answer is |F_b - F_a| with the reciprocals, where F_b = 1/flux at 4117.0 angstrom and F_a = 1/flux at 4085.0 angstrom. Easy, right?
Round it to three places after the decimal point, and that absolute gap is 0.014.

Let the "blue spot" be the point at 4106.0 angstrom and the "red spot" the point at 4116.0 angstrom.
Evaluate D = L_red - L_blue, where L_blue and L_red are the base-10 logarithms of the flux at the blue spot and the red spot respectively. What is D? 0.055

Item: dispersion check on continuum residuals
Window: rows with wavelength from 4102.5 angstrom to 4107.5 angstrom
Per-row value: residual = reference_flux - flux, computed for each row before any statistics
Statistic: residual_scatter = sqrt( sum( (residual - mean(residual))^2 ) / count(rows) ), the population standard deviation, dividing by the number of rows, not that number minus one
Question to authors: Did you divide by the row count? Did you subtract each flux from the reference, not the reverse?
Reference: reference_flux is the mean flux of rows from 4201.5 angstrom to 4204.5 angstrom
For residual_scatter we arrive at 0.77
